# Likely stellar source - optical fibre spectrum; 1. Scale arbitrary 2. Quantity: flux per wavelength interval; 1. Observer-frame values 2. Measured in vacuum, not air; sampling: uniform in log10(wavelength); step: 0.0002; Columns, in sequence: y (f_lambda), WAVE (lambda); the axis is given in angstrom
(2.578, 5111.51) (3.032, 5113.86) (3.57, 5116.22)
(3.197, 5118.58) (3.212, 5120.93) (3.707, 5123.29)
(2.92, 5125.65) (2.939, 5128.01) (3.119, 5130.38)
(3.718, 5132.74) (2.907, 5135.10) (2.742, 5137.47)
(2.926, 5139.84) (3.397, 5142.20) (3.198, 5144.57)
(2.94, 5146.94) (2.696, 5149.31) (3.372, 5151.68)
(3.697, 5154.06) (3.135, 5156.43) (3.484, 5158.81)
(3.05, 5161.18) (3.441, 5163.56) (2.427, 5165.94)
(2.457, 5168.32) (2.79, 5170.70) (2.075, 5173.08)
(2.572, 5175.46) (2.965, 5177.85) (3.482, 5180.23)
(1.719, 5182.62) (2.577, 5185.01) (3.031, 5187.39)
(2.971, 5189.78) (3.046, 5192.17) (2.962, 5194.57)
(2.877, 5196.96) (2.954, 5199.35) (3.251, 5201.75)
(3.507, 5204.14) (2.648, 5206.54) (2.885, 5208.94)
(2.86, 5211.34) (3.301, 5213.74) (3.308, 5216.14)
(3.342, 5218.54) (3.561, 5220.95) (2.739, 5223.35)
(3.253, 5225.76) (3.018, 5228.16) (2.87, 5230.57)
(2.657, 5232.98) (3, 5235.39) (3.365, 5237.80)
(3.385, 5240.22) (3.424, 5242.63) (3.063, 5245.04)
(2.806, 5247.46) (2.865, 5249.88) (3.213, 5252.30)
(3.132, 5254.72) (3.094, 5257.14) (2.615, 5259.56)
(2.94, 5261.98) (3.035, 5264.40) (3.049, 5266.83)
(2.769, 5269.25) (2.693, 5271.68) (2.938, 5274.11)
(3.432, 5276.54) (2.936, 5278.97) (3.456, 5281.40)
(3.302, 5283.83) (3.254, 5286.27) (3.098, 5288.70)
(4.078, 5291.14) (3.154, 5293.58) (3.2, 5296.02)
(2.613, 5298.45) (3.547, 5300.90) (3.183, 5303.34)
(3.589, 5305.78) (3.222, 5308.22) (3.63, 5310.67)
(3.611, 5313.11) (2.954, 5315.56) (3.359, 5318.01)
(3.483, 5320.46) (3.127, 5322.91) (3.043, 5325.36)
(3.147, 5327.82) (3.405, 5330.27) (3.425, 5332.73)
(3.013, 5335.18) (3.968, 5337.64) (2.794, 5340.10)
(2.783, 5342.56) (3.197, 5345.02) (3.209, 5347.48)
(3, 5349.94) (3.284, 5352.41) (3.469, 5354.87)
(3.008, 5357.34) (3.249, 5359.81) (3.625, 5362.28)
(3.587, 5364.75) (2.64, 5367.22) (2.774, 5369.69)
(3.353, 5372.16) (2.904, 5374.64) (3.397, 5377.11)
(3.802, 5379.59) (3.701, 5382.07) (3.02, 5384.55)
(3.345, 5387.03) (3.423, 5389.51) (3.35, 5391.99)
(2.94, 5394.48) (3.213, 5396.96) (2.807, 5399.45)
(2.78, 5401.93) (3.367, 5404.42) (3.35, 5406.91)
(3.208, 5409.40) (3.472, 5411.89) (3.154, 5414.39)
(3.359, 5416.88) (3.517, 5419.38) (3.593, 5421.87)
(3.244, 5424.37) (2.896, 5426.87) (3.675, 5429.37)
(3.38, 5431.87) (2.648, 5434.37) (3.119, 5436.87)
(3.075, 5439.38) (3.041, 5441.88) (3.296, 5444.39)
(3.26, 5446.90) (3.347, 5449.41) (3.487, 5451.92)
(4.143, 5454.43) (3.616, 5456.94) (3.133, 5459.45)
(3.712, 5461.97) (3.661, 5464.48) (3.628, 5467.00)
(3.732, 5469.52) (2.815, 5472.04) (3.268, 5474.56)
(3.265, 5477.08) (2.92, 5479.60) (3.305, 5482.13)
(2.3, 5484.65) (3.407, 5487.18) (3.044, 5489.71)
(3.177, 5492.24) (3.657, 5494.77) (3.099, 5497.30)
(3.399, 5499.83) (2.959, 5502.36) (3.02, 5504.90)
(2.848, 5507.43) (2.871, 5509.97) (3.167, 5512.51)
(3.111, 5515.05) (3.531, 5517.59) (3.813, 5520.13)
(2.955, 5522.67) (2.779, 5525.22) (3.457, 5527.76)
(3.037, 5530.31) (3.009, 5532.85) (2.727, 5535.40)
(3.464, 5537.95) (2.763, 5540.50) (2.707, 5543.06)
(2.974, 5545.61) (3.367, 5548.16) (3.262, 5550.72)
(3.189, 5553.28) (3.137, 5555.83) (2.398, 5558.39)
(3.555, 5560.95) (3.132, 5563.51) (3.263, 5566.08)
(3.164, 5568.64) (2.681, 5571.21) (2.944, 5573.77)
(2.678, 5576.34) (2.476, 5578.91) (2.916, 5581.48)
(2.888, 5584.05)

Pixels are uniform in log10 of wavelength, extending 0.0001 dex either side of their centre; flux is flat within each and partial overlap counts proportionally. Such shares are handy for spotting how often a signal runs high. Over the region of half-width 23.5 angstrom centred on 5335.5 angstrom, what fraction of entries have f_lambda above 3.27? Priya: 0.42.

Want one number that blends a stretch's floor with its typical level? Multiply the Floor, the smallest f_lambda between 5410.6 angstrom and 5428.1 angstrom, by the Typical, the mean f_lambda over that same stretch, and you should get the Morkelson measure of 9.6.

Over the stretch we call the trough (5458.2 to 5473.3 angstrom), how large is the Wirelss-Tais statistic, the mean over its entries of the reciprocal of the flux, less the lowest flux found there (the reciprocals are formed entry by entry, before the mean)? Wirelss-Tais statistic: -2.5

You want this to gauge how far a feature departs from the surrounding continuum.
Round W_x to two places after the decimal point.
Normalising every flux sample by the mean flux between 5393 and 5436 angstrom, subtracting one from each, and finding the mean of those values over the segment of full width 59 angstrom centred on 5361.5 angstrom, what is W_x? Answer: 0.01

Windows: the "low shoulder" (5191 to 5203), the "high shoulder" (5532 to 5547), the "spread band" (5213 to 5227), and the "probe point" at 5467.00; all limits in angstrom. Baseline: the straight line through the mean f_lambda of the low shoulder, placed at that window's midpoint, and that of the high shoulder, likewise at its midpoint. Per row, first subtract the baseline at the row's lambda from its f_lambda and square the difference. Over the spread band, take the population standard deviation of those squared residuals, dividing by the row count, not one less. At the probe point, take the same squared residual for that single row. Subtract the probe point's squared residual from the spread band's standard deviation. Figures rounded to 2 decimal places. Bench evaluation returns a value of -0.37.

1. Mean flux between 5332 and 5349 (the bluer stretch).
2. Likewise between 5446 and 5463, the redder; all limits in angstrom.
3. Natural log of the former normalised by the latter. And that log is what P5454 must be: -0.10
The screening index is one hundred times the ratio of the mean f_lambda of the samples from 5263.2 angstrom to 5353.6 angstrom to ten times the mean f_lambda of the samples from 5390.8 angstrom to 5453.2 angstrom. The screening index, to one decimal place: 10.0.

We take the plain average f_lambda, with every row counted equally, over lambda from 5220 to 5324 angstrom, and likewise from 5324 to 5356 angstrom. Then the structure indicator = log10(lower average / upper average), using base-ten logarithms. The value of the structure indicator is -0.007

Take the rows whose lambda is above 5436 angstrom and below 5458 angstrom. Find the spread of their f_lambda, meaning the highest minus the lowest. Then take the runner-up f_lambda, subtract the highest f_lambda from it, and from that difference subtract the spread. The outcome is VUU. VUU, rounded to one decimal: -1.6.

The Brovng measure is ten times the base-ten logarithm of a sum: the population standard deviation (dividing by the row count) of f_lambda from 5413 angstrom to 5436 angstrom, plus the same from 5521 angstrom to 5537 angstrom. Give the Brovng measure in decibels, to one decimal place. -2.6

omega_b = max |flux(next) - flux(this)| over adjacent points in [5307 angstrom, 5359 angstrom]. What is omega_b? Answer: 1.17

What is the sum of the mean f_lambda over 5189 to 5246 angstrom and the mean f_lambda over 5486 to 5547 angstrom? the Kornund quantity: 6.22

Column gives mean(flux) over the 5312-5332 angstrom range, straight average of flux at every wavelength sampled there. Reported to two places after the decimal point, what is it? 3.27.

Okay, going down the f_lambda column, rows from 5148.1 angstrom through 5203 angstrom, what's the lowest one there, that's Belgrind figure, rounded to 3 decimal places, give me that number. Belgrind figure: 1.719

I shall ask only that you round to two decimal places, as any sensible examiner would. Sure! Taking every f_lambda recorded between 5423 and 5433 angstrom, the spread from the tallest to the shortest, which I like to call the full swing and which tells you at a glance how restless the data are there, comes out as 0.78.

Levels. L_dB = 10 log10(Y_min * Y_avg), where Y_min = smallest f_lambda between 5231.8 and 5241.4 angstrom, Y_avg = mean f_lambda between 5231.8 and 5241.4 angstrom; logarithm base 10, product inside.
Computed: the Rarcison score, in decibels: 9.2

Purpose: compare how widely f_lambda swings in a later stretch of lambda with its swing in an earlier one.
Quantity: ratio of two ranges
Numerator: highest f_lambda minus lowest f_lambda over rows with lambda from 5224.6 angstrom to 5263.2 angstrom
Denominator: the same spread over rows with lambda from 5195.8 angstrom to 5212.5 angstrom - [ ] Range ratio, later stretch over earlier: 0.94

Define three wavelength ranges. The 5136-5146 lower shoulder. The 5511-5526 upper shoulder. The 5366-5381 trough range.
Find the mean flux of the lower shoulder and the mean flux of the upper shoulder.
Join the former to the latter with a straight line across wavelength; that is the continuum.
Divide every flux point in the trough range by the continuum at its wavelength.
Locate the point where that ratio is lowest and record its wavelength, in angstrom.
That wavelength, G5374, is 5367.22 angstrom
